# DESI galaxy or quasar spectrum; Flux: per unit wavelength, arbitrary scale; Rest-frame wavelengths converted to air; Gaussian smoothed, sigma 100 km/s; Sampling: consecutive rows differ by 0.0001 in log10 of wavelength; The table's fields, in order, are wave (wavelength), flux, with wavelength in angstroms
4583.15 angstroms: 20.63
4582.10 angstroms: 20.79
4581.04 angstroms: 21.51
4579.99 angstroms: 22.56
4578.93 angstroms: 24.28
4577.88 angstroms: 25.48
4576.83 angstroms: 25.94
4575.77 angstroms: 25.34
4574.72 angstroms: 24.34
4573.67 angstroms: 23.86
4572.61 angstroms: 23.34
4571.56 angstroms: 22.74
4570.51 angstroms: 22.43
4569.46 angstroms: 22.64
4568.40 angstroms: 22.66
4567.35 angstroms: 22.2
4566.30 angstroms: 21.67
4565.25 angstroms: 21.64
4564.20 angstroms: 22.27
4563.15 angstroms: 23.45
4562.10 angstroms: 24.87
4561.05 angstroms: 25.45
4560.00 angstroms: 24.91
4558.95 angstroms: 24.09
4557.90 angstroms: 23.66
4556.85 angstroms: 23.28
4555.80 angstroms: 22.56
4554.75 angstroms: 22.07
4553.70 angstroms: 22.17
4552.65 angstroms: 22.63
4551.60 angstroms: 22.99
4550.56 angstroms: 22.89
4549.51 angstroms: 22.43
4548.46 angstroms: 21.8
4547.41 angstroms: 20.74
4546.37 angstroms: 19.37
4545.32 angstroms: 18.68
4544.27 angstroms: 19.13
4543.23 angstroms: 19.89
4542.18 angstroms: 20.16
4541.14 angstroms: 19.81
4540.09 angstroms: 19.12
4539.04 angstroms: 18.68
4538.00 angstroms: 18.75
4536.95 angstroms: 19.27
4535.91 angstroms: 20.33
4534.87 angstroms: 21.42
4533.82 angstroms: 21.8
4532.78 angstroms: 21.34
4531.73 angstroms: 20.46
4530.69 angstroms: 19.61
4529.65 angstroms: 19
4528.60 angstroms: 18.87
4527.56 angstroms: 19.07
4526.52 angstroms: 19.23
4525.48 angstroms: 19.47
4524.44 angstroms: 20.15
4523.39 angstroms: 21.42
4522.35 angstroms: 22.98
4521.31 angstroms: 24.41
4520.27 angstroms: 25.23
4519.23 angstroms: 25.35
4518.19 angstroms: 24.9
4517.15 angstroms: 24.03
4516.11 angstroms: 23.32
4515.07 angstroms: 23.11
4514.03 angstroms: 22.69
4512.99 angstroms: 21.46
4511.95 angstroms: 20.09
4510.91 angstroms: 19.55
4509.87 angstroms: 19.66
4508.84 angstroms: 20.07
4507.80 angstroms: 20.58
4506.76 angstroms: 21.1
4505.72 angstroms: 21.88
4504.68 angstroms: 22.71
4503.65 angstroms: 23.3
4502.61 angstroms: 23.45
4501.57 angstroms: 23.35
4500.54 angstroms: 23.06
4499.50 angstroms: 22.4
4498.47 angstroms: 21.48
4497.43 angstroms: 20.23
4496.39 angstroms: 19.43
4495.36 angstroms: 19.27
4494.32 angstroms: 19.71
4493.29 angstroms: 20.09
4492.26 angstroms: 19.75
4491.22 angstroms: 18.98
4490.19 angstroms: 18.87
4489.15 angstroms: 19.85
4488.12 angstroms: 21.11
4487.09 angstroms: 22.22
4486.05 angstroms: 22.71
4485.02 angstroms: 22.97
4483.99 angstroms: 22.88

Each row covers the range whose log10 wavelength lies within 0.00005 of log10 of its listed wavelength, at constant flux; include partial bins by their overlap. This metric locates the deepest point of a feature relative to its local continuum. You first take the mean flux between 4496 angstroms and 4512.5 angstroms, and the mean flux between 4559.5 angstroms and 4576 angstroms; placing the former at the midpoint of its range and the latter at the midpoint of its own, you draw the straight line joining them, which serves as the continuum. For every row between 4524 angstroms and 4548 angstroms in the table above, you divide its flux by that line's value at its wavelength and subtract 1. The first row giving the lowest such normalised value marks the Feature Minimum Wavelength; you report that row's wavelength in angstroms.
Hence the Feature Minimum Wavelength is 4545.32 angstroms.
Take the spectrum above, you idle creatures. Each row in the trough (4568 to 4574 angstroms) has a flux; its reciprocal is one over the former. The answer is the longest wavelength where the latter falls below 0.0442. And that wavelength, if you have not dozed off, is 4573.67 angstroms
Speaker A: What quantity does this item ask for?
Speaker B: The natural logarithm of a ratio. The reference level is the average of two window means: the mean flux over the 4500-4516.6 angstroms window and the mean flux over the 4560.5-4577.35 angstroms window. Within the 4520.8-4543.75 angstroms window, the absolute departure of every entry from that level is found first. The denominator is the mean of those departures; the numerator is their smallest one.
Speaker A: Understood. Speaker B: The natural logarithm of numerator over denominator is -2.0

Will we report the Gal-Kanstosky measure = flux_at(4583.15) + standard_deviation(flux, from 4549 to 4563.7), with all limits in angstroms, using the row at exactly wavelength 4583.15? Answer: 21.7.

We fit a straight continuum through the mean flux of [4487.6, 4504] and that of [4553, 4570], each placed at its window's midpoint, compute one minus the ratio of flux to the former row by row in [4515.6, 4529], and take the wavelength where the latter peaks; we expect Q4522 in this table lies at 4528.60 angstroms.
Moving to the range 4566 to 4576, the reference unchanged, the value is 4566.30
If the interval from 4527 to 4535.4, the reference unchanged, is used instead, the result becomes 4528.60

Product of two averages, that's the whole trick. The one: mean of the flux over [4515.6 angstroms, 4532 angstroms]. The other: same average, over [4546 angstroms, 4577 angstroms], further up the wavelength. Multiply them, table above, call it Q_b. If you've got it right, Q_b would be 500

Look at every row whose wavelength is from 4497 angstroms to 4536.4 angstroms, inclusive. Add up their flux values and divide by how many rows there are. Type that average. 21.6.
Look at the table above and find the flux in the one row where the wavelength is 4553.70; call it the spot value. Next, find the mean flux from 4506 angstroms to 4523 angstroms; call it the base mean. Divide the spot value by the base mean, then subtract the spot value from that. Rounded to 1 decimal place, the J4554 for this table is -21.2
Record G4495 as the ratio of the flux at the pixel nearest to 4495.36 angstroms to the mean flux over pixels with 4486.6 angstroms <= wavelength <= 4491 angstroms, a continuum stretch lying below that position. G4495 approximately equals 0.94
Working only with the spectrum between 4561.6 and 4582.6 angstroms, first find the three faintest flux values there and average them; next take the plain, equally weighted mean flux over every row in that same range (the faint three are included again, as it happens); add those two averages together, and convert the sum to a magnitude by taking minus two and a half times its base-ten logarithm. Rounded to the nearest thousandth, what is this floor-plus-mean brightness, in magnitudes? -4.121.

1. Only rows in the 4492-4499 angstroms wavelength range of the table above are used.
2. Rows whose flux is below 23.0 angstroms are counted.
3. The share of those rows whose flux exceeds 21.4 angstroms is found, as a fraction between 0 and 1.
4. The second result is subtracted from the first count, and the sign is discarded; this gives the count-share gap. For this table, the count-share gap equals 7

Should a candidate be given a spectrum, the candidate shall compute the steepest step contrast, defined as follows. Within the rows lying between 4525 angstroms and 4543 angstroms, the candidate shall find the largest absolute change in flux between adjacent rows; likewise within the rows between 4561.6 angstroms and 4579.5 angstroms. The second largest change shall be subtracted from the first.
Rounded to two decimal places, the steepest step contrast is -0.33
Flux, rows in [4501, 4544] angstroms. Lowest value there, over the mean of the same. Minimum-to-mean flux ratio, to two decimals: 0.88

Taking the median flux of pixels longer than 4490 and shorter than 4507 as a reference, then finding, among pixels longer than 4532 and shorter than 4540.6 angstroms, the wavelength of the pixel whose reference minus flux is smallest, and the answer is 4533.82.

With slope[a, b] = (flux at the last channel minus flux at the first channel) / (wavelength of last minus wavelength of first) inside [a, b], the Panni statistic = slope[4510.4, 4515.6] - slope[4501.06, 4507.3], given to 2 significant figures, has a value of 1.3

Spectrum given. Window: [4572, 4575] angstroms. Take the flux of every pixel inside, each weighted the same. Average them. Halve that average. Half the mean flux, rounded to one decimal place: 11.9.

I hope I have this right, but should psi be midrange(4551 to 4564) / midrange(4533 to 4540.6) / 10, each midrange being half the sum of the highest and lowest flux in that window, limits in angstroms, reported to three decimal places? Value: 0.117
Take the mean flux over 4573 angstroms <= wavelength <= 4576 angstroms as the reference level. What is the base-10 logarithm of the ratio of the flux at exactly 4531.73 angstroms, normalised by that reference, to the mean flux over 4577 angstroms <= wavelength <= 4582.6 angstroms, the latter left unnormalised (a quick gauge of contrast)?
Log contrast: -1.44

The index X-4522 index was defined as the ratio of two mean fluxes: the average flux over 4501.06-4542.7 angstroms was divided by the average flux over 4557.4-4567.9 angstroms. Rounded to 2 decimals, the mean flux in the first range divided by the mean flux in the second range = 0.91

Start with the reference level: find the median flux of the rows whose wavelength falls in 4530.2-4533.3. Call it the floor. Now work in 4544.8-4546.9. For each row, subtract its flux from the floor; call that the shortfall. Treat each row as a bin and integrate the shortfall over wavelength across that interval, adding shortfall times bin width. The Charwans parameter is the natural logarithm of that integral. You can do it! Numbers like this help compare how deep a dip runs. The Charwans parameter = 1.1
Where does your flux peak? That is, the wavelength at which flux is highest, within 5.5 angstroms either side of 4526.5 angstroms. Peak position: 4521.31 angstroms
